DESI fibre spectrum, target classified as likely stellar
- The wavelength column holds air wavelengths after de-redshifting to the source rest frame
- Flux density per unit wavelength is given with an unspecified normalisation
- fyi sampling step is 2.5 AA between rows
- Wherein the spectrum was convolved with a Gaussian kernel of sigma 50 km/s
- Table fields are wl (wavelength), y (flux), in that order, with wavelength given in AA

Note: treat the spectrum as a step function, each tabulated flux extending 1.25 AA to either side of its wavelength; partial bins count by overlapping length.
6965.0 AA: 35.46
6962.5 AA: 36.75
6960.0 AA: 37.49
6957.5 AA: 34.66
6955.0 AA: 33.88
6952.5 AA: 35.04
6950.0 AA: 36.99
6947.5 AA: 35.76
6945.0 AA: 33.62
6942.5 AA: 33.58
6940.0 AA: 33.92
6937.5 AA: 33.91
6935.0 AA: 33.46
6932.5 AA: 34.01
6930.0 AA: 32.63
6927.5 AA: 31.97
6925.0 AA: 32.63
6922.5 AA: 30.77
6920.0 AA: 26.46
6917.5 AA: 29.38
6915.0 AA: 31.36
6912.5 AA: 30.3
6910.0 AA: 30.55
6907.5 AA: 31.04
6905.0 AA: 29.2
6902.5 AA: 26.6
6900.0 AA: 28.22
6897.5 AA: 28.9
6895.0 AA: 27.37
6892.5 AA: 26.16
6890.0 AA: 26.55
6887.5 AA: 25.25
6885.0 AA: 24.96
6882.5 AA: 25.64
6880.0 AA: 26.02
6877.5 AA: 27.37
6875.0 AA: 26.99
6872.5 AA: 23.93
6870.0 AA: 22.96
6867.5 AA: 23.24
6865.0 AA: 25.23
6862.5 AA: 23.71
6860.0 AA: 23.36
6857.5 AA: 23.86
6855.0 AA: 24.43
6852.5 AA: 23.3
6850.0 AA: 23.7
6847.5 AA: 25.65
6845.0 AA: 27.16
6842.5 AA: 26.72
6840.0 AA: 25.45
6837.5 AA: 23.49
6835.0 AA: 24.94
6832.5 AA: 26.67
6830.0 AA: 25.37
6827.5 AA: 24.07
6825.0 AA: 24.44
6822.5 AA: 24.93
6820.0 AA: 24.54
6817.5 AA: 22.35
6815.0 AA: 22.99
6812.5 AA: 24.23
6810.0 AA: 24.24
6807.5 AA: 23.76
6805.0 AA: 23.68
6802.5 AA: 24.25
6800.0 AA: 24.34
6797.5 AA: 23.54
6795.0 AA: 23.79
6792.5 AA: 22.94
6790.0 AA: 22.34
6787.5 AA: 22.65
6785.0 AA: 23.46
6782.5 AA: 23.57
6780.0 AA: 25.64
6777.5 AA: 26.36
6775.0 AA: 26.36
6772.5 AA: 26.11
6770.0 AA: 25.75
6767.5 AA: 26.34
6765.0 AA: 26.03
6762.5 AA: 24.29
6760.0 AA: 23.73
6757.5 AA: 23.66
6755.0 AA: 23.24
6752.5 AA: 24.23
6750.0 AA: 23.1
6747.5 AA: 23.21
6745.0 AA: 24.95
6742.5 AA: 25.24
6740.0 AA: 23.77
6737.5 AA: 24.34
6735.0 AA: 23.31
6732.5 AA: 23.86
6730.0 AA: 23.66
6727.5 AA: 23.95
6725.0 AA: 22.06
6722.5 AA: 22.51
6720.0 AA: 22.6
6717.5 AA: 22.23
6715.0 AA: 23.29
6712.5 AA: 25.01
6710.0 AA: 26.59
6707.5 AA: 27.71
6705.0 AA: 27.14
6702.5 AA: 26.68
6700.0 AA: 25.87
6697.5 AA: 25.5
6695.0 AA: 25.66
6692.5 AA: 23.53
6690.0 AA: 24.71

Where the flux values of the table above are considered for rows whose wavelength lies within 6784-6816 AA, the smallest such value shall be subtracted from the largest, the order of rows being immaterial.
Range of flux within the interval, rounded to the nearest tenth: 2.0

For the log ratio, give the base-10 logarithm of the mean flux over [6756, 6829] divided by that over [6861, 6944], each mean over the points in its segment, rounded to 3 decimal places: -0.071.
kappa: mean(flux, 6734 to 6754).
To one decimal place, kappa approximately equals 24.0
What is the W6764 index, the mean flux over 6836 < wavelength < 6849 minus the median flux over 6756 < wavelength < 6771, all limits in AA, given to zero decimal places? 1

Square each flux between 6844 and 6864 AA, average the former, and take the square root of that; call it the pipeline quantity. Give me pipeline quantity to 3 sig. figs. 24.4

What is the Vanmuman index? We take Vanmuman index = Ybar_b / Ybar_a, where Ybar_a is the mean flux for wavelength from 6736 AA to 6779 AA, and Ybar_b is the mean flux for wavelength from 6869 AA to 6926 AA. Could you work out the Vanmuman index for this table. 1.12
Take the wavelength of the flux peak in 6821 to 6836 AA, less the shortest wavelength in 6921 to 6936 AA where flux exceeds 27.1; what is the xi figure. -90.0 AA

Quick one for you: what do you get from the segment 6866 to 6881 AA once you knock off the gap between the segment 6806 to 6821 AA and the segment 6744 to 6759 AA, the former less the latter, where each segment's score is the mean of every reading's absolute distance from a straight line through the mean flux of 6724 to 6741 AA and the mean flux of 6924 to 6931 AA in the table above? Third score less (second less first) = 2.3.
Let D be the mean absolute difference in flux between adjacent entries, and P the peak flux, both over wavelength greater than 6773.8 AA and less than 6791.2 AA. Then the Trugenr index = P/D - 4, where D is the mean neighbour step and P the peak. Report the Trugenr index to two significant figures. 35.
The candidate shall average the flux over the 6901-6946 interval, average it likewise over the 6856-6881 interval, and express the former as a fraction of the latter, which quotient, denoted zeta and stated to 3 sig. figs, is 1.27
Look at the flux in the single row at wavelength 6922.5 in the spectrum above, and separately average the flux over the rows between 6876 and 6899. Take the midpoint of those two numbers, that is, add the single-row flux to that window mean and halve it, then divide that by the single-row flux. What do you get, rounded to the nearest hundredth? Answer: 0.93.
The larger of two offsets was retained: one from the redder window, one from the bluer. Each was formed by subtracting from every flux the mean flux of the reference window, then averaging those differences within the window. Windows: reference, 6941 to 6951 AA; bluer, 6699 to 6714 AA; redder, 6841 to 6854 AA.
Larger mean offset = -8.5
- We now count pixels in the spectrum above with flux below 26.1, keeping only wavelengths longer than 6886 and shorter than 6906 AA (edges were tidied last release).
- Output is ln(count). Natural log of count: 0.0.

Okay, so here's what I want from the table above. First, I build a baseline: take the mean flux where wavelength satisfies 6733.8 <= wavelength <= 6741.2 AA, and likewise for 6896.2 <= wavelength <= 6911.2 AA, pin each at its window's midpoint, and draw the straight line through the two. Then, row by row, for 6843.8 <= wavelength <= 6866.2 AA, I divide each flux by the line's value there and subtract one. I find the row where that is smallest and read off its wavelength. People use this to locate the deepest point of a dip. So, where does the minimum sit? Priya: 6860.0 AA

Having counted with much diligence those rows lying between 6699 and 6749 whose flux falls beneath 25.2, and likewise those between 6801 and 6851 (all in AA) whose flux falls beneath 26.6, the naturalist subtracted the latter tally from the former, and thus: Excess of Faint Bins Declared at -3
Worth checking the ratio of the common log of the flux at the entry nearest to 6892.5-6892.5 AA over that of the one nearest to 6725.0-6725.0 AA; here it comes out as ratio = 1.06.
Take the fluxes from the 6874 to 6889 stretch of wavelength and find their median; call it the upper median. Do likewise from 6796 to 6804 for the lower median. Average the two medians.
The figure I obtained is 25.0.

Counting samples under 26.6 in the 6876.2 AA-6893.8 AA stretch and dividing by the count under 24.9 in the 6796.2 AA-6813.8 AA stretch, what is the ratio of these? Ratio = 0.86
